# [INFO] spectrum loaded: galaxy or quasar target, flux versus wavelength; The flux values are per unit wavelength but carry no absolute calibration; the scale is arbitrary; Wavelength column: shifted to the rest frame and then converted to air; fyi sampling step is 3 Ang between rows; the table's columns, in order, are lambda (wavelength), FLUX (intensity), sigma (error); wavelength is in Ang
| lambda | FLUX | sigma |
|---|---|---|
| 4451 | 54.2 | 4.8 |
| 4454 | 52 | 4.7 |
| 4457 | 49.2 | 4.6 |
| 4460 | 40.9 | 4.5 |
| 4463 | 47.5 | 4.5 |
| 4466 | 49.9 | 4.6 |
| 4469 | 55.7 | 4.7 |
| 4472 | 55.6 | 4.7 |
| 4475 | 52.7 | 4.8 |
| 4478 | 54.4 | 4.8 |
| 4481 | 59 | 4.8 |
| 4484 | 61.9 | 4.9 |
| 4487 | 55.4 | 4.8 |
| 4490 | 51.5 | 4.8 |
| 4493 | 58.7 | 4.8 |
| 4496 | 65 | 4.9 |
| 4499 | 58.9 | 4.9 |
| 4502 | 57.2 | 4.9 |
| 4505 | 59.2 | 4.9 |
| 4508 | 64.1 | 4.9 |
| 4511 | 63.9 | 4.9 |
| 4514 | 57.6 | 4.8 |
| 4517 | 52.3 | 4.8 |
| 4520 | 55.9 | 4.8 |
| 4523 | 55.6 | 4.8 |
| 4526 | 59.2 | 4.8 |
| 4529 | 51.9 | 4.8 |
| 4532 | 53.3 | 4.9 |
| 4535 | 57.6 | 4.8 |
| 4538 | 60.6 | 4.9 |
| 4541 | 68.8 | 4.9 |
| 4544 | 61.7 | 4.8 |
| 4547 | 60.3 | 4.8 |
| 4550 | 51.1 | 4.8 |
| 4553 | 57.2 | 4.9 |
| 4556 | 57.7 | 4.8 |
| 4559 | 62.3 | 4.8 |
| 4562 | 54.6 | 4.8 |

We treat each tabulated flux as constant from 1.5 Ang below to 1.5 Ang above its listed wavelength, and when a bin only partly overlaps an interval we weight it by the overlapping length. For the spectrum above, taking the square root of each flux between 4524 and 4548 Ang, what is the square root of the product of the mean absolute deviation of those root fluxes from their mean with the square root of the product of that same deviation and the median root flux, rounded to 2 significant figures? 0.57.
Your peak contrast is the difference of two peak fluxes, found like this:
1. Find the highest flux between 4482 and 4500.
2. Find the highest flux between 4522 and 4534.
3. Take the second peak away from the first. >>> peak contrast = 6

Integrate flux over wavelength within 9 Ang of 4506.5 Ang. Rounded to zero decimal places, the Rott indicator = 1083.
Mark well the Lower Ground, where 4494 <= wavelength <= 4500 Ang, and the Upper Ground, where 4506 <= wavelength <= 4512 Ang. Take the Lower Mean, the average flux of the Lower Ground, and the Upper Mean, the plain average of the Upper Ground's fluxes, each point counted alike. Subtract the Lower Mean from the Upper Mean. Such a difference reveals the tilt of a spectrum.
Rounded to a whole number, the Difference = 2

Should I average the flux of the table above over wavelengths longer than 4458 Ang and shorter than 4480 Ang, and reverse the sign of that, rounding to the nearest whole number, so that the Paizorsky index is -51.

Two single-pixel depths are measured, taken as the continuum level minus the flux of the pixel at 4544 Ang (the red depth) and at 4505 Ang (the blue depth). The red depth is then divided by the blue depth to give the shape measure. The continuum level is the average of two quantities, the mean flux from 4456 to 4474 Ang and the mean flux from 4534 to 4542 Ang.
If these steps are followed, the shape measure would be 1.8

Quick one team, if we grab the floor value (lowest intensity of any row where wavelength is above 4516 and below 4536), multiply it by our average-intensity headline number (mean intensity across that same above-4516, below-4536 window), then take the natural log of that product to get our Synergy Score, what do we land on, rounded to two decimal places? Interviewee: 7.96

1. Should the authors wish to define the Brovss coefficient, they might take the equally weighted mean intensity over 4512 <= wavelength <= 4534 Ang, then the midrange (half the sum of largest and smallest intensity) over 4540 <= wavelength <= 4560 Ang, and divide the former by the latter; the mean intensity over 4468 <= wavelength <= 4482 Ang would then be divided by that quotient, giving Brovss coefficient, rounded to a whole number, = 60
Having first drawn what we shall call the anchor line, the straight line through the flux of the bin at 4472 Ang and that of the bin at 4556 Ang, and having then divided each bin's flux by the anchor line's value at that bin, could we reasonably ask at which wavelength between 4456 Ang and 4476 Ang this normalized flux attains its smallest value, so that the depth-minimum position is 4460 Ang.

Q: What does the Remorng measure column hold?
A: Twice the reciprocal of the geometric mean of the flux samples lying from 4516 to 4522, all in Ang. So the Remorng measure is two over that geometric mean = 0.0370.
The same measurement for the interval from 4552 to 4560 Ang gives 0.0339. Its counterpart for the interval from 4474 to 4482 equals 0.0362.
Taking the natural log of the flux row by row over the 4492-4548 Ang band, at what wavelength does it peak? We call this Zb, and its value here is 4541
